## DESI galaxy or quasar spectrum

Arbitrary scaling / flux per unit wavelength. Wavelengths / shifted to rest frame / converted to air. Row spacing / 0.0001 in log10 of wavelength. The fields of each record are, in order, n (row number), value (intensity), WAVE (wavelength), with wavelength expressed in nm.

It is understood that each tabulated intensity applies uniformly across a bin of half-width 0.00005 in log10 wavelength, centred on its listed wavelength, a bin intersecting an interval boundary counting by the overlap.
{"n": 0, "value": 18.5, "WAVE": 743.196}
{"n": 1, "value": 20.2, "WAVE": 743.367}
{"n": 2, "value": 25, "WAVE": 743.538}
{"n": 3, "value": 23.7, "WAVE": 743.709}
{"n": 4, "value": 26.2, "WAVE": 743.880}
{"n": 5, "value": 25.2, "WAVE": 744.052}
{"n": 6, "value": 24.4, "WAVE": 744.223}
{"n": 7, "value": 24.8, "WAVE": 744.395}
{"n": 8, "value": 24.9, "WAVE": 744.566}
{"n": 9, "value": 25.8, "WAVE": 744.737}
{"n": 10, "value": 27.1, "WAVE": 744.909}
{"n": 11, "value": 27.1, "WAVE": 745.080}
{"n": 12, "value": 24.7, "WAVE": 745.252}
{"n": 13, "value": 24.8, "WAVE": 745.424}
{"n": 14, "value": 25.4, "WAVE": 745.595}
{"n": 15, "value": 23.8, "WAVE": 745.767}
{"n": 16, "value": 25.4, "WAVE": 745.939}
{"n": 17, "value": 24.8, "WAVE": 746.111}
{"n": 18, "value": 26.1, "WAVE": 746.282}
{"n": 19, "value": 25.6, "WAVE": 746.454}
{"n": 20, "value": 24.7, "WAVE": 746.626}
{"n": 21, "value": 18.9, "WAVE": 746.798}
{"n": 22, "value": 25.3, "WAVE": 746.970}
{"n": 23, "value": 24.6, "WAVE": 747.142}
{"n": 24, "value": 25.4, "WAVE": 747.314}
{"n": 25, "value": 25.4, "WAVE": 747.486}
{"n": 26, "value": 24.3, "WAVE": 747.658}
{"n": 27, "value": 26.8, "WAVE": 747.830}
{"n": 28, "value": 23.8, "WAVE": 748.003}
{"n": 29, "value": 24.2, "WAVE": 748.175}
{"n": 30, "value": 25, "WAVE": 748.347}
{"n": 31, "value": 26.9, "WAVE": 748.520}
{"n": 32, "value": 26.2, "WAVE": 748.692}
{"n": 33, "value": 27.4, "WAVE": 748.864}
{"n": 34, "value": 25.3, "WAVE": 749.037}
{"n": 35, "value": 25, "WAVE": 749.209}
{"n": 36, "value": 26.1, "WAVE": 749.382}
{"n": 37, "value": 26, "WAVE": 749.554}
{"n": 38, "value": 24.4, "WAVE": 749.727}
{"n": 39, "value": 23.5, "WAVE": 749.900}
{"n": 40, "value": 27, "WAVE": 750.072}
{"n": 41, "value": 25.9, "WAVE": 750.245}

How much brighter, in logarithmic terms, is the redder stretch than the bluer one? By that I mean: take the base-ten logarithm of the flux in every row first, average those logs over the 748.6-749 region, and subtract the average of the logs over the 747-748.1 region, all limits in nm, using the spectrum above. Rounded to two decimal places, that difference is 0.03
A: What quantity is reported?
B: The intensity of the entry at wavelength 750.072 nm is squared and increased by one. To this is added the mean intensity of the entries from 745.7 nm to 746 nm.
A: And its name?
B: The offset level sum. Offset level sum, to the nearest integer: 755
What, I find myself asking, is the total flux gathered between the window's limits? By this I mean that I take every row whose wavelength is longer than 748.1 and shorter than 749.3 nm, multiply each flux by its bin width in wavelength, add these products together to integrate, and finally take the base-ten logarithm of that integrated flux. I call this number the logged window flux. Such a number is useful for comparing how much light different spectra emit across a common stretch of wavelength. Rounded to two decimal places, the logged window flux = 1.49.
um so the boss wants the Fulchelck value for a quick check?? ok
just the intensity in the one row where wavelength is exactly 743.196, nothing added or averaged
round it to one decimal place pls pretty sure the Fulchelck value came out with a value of 18.5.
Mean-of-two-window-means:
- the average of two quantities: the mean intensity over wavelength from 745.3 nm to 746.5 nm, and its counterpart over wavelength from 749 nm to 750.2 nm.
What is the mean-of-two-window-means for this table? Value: 25.2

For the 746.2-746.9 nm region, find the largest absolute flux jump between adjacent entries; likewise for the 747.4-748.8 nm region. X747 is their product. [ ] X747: 17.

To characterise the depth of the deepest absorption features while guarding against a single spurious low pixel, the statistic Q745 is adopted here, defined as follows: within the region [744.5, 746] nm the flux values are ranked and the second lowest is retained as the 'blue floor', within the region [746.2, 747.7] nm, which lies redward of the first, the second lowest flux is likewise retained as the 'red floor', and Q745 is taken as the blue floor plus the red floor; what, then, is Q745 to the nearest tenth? 49.0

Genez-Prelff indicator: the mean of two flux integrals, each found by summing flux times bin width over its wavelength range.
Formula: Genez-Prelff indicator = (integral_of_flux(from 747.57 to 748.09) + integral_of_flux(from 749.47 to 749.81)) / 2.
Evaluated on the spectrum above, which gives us 10.8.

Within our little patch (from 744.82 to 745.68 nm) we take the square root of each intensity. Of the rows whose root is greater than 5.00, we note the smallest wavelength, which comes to 744.909 nm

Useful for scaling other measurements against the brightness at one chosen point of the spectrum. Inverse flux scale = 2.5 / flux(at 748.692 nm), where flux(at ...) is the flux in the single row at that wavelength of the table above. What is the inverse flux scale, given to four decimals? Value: 0.0954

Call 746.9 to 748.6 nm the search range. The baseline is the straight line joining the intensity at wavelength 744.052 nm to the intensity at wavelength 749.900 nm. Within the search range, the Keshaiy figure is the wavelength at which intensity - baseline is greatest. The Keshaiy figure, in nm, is 748.520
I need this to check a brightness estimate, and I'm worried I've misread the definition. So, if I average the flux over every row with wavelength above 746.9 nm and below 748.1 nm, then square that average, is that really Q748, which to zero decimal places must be 629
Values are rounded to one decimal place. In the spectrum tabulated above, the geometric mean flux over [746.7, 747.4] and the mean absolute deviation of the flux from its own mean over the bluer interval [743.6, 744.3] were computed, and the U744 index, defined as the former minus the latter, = 22.6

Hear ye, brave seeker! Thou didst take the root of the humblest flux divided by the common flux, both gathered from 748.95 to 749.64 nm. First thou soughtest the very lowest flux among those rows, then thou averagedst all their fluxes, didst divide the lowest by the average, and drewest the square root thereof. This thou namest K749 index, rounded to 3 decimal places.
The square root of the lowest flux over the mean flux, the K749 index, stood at 0.988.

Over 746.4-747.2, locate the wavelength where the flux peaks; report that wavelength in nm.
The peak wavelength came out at 746.454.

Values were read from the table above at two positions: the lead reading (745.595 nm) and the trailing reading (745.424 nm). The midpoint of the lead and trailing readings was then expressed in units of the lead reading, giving 0.99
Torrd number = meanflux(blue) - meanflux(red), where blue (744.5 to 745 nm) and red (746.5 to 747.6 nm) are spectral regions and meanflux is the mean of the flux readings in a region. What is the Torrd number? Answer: 1.9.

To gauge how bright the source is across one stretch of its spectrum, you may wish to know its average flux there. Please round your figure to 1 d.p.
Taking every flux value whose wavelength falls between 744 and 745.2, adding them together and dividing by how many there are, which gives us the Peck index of 25.6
